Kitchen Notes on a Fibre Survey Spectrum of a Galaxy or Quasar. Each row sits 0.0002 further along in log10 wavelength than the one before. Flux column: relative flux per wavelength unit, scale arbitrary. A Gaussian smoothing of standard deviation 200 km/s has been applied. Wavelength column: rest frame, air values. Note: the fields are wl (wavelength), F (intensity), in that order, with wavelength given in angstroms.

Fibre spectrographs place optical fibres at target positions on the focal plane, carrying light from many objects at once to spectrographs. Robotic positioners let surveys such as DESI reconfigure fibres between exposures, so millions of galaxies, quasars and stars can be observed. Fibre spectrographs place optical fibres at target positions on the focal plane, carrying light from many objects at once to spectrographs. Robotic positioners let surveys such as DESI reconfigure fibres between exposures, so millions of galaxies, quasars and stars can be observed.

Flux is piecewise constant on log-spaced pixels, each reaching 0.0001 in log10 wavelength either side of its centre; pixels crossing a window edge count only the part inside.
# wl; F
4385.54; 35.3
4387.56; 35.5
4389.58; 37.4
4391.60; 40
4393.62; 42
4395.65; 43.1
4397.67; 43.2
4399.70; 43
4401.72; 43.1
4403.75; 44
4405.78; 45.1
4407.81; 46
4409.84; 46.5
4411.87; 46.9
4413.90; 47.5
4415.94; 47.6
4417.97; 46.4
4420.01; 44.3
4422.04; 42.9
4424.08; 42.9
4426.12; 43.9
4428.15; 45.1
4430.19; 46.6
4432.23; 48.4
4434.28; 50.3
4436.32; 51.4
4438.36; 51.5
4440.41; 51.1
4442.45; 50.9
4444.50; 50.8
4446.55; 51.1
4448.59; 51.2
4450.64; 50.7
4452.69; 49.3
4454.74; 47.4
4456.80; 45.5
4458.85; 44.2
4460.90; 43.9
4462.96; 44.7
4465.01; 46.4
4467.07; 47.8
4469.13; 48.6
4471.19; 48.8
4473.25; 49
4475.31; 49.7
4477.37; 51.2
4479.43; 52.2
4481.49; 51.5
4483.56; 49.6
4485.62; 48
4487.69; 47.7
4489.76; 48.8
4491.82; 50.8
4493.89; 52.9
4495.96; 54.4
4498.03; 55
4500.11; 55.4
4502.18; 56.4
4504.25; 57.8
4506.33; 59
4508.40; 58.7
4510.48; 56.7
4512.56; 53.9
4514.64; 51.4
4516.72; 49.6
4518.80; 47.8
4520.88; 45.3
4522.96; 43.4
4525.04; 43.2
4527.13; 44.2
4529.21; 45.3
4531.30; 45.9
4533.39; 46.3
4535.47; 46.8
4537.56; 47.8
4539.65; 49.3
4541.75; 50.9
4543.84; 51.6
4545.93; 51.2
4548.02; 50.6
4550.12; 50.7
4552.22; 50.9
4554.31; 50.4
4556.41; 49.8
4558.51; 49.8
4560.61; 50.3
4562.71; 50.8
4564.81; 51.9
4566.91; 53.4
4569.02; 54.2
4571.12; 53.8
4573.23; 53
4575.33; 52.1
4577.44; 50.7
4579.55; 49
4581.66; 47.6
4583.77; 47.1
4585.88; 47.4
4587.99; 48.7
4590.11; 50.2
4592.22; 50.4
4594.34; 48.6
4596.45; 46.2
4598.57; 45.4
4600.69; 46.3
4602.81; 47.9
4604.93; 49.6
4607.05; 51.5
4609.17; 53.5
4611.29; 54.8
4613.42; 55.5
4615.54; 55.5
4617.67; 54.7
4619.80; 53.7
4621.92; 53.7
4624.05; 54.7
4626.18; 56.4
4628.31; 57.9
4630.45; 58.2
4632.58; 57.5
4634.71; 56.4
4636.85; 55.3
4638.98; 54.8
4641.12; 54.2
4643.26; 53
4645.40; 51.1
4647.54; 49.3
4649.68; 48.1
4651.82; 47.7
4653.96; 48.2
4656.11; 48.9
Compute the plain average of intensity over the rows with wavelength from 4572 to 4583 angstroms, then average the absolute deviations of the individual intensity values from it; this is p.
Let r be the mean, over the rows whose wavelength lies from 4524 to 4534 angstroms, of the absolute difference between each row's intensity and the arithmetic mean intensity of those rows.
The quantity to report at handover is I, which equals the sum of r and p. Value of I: 2.8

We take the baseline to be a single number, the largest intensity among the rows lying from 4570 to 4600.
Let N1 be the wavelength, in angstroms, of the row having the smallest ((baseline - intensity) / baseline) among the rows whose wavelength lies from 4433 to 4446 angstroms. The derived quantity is 4438.36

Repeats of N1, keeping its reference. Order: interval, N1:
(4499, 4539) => 4506.33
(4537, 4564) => 4543.84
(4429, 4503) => 4502.18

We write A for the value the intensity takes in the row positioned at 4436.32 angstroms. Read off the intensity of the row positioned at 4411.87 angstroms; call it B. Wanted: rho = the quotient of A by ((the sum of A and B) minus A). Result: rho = 1.10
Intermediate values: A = 51.4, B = 46.9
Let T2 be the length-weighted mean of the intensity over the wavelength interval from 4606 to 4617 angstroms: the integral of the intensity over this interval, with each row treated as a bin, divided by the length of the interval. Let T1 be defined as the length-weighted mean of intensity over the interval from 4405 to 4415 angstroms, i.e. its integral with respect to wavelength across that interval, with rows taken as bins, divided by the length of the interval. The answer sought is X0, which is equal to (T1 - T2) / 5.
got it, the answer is -1.6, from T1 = 46.4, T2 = 54.2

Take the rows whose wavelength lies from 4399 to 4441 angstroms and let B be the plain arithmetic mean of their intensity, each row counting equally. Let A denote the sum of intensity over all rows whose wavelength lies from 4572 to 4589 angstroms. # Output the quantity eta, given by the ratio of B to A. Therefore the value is 0.12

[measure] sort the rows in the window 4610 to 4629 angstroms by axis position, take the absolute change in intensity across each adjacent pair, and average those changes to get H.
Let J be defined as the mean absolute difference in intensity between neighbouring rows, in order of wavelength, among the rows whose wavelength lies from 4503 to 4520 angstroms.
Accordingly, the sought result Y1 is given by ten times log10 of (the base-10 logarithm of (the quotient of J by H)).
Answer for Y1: -5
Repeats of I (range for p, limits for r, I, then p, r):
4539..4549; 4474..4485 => 1.6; 0.6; 0.95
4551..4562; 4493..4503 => 1.3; 0.4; 0.94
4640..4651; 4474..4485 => 2.9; 2.0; 0.95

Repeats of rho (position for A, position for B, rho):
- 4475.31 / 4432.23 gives 1.03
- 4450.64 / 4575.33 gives 0.97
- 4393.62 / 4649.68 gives 0.87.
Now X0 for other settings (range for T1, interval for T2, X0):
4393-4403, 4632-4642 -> -2.5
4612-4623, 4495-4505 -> -0.2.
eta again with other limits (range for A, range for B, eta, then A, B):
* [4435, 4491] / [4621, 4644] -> 0.04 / 1323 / 56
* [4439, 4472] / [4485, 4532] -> 0.07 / 772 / 51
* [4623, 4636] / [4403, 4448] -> 0.14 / 341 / 47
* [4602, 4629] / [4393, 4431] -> 0.06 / 699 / 45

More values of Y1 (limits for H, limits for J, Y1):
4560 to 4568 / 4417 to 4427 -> -14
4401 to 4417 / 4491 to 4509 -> -7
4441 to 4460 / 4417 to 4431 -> -10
